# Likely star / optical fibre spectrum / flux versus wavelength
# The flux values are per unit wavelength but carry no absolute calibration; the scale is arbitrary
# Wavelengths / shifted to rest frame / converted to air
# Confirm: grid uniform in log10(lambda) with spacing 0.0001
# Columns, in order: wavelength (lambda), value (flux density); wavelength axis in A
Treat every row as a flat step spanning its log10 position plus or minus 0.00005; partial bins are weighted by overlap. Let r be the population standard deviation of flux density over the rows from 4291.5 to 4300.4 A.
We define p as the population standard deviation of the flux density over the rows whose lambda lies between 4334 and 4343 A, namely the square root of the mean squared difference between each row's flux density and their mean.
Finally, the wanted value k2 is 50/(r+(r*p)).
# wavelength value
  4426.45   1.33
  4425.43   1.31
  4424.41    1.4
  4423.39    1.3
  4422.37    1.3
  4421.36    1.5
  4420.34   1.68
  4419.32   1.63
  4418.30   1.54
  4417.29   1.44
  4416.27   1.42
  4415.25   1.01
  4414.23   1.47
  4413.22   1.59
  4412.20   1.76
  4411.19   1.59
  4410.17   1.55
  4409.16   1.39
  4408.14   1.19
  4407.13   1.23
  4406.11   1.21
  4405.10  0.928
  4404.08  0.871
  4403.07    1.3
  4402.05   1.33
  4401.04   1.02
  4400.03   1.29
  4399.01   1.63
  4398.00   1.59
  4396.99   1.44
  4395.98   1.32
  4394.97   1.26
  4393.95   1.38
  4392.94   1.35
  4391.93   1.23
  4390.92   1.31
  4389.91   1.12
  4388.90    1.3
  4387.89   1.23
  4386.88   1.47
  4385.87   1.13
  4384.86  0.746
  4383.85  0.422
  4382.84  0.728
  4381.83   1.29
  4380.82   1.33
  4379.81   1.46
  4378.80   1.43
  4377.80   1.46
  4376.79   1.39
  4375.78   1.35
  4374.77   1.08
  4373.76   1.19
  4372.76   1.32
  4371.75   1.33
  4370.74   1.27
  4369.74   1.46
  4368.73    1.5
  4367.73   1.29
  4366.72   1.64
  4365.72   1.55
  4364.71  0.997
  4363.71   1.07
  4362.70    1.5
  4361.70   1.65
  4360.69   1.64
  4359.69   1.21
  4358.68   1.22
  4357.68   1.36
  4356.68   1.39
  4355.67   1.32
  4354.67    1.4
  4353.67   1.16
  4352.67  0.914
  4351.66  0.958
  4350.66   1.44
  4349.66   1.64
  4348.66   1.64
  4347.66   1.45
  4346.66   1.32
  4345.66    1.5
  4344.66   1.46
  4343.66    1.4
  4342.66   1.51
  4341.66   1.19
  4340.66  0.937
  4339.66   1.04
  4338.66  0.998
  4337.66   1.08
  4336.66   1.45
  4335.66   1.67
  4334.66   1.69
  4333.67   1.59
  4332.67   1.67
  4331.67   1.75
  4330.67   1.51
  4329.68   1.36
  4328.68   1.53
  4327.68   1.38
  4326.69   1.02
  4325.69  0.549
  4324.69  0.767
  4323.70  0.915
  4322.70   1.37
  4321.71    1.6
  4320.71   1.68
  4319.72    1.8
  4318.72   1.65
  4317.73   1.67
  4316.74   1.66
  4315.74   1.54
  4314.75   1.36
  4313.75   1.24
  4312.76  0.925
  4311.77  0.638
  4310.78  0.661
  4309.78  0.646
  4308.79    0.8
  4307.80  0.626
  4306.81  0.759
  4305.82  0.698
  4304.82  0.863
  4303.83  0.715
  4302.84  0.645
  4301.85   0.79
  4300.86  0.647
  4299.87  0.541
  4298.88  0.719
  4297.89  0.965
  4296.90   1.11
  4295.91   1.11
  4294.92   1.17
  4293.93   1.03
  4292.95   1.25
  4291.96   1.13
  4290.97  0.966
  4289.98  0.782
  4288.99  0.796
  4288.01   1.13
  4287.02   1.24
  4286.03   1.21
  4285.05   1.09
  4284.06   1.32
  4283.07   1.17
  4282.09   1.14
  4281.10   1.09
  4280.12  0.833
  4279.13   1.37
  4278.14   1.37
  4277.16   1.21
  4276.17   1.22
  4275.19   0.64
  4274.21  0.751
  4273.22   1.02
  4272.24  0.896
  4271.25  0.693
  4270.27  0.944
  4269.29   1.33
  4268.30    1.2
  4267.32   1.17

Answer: 180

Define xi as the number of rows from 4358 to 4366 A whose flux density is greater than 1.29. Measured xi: 4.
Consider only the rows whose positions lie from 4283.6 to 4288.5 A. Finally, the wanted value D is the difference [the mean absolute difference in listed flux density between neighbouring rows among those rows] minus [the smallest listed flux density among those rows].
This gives -1.0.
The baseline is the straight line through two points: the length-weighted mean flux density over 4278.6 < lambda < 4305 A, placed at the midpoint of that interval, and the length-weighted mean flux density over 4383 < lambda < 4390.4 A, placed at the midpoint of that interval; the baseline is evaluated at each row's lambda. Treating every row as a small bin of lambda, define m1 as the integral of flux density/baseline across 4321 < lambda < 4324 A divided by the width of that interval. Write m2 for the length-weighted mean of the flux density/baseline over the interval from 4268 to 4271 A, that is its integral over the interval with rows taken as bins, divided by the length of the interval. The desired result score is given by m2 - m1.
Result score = -0.19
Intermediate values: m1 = 1.3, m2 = 1.136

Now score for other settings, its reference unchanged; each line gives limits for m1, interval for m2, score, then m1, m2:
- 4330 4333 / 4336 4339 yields -0.41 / 1.6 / 1.188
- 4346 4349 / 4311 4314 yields -0.55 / 1.4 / 0.882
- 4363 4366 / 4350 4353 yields -0.05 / 1.2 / 1.113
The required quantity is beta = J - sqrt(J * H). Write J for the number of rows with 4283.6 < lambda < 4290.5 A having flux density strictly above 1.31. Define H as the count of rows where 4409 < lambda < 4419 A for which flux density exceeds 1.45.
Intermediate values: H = 6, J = 1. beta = -1.4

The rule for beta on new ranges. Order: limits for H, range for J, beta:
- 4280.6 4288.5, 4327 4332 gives 5.0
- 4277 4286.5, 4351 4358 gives 4.0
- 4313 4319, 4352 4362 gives 1.1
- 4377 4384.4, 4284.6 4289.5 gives 0.0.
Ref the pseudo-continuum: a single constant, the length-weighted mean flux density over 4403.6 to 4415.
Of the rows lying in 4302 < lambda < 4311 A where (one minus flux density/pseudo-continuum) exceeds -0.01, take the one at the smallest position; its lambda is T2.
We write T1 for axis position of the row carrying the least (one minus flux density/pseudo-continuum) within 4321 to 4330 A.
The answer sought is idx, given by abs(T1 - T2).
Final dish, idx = 18.9 A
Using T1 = 4321.71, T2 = 4302.84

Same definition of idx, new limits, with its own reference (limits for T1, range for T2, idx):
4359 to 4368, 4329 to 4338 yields 24.0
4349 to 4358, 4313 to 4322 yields 35.9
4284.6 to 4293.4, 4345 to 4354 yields 53.7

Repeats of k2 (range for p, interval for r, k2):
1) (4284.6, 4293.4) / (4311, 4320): 116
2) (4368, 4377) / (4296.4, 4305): 267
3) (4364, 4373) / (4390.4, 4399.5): 322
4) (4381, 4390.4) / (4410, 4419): 196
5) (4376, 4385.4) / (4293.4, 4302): 169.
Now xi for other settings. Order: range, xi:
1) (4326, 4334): 7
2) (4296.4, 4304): 0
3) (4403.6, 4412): 3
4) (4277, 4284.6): 3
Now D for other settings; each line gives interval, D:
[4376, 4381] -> -1.3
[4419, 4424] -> -1.2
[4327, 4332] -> -1.2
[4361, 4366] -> -0.7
